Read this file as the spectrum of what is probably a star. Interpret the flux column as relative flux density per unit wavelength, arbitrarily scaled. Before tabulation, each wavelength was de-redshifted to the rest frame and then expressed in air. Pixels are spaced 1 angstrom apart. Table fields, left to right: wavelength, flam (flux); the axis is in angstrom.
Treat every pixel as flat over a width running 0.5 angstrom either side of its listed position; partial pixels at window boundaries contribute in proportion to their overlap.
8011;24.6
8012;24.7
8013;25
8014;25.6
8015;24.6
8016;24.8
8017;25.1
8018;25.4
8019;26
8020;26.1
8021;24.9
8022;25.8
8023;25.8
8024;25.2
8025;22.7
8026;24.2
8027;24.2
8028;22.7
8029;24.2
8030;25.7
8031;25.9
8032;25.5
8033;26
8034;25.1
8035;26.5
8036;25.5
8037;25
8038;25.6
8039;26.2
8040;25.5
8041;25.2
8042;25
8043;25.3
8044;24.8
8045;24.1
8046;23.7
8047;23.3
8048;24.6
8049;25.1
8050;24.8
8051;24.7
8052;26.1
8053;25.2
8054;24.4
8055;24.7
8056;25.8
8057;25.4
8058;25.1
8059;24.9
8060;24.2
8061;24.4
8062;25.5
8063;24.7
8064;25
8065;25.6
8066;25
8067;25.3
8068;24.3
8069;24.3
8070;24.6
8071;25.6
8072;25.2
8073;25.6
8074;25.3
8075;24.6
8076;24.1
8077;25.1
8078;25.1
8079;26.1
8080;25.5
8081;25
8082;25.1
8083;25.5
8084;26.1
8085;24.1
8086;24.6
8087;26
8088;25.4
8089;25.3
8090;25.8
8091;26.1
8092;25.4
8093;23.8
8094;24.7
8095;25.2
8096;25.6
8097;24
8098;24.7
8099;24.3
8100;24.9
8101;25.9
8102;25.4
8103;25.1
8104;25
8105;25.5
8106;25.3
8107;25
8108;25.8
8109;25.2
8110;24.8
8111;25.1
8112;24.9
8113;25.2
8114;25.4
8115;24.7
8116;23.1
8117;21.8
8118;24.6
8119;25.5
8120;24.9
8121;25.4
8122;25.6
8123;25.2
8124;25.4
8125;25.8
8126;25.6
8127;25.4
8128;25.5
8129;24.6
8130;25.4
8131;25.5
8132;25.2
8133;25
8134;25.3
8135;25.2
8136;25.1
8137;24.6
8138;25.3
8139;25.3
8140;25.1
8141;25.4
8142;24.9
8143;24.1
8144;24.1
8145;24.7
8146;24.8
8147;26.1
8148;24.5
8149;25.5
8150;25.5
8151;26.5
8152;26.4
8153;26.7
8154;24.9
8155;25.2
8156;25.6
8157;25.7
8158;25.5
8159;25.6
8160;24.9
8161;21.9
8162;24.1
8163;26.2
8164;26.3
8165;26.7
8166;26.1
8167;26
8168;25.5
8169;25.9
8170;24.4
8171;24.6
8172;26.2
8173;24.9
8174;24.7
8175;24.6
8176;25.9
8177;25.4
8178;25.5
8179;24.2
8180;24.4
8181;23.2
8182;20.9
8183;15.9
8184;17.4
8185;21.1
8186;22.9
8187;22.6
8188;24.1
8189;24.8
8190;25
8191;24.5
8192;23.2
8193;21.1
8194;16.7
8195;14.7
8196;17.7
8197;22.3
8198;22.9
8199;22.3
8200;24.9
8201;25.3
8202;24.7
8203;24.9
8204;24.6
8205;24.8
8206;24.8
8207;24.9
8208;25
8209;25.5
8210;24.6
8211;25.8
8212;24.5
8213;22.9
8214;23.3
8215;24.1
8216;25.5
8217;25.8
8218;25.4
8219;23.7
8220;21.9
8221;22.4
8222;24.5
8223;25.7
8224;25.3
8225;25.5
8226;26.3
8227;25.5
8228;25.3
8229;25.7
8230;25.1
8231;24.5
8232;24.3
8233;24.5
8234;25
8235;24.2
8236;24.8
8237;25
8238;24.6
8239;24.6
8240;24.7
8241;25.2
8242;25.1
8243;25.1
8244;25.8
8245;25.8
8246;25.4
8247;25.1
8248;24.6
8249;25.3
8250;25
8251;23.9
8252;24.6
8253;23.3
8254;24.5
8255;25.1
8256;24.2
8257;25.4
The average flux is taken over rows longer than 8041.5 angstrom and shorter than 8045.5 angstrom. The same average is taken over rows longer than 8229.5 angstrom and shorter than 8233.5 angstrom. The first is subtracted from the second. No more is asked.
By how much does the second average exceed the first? -0.2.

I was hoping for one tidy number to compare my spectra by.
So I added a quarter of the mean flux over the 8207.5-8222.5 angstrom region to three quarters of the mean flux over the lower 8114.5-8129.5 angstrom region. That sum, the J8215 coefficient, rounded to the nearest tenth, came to 24.7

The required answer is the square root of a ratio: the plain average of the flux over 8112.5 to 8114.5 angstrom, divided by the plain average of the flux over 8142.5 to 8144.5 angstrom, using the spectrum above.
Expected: 1.02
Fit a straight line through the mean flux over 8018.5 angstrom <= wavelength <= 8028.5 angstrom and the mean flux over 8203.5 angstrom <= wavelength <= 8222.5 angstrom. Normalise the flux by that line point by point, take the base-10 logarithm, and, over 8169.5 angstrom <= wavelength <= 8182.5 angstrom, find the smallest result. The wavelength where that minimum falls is 8182 angstrom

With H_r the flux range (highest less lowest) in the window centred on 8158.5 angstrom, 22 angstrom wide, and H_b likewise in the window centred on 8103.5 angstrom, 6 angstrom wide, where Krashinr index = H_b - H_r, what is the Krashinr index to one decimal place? -3.9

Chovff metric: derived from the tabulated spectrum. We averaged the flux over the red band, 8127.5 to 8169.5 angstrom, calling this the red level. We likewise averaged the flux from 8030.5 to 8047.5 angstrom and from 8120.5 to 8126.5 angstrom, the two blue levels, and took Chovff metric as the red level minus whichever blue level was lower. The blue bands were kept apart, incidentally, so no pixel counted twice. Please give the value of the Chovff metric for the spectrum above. 0.11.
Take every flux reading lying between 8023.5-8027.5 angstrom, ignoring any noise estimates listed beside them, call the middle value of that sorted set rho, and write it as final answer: 24.2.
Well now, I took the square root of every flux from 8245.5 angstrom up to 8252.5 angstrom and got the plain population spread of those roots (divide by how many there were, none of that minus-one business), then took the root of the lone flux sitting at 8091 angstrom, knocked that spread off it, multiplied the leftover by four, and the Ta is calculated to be 20.2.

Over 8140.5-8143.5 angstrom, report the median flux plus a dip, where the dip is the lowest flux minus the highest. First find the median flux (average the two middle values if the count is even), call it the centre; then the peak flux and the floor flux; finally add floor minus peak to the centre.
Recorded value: 23.6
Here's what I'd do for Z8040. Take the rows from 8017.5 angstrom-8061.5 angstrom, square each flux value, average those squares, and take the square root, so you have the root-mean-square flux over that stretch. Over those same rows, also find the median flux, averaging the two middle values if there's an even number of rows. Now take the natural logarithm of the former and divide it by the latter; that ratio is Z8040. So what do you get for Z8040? 0.128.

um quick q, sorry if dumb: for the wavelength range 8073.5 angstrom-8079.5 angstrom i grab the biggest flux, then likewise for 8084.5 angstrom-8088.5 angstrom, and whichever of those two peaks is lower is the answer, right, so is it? 26.0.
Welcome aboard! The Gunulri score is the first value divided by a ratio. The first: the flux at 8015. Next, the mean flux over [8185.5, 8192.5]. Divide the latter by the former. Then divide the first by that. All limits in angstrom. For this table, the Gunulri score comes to 25.4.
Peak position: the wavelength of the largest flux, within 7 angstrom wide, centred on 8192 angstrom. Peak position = 8190 angstrom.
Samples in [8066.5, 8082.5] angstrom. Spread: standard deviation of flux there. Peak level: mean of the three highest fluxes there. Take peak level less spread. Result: 25.2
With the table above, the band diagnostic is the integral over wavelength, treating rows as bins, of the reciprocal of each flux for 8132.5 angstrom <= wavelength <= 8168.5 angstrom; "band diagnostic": 1.4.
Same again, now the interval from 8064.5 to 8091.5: 1.1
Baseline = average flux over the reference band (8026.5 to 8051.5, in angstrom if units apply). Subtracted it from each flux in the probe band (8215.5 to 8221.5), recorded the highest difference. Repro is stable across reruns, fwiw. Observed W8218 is 0.8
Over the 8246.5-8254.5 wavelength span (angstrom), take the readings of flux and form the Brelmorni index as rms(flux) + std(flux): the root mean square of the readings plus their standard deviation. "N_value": 25.2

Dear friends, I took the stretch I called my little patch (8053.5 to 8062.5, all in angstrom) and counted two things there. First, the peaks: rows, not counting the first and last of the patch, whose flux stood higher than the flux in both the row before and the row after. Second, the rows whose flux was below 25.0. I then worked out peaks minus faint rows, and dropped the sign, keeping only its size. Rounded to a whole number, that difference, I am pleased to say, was 4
